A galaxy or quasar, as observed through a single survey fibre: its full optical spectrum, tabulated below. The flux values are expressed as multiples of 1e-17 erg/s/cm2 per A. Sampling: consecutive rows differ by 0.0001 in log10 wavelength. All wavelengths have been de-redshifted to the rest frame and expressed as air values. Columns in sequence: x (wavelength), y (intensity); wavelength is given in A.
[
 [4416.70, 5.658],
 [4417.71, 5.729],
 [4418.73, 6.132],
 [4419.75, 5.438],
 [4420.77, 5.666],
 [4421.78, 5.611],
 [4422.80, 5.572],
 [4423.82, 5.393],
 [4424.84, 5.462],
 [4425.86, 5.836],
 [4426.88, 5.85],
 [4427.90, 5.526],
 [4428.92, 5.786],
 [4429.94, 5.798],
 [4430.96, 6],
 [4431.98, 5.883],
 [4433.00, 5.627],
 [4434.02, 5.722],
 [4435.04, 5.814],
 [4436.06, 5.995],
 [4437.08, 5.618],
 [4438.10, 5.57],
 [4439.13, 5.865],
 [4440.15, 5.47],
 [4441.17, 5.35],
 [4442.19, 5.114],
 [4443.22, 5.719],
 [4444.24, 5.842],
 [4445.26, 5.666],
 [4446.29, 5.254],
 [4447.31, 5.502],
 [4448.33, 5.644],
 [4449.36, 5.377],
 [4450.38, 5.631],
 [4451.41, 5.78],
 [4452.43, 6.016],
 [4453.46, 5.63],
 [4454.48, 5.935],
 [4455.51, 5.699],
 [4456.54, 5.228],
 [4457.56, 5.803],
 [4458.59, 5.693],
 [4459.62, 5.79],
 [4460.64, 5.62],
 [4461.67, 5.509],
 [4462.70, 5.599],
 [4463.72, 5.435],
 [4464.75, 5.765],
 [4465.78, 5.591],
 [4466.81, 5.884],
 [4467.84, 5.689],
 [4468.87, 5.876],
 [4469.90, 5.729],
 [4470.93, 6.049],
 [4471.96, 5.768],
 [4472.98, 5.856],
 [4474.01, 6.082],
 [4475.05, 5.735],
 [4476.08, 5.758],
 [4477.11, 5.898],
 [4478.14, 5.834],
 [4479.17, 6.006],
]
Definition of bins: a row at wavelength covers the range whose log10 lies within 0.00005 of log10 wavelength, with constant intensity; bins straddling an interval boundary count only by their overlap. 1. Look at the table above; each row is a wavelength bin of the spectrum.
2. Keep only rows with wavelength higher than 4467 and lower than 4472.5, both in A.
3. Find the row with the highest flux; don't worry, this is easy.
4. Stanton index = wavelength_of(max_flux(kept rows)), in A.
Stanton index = 4470.93 A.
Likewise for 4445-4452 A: 4451.41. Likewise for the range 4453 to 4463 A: 4454.48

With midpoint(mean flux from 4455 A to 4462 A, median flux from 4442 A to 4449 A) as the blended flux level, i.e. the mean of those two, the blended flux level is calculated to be 5.63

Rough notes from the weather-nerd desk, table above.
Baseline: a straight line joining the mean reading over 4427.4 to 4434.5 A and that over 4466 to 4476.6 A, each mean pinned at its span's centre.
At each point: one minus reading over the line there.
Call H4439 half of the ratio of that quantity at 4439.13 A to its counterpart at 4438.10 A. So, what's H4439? -0.21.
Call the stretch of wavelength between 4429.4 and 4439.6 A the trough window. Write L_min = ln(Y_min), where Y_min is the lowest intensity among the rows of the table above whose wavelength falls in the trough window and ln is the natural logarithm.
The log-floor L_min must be 1.72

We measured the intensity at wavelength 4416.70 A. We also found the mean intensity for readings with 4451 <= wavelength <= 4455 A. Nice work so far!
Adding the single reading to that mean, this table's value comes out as 11.50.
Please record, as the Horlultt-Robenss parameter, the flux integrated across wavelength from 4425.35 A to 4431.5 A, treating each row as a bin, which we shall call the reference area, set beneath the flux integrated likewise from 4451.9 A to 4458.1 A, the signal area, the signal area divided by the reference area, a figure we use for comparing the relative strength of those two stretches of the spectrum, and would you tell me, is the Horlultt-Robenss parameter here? 0.99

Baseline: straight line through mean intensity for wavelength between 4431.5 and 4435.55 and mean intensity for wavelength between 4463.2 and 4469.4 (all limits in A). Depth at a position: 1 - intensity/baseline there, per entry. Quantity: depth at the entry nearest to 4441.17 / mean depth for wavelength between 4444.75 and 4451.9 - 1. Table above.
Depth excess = 1.1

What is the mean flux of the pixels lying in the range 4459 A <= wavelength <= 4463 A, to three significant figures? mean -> 5.63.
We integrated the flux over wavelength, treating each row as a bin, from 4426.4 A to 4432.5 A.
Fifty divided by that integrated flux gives 1.4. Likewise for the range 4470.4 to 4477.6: 1.2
